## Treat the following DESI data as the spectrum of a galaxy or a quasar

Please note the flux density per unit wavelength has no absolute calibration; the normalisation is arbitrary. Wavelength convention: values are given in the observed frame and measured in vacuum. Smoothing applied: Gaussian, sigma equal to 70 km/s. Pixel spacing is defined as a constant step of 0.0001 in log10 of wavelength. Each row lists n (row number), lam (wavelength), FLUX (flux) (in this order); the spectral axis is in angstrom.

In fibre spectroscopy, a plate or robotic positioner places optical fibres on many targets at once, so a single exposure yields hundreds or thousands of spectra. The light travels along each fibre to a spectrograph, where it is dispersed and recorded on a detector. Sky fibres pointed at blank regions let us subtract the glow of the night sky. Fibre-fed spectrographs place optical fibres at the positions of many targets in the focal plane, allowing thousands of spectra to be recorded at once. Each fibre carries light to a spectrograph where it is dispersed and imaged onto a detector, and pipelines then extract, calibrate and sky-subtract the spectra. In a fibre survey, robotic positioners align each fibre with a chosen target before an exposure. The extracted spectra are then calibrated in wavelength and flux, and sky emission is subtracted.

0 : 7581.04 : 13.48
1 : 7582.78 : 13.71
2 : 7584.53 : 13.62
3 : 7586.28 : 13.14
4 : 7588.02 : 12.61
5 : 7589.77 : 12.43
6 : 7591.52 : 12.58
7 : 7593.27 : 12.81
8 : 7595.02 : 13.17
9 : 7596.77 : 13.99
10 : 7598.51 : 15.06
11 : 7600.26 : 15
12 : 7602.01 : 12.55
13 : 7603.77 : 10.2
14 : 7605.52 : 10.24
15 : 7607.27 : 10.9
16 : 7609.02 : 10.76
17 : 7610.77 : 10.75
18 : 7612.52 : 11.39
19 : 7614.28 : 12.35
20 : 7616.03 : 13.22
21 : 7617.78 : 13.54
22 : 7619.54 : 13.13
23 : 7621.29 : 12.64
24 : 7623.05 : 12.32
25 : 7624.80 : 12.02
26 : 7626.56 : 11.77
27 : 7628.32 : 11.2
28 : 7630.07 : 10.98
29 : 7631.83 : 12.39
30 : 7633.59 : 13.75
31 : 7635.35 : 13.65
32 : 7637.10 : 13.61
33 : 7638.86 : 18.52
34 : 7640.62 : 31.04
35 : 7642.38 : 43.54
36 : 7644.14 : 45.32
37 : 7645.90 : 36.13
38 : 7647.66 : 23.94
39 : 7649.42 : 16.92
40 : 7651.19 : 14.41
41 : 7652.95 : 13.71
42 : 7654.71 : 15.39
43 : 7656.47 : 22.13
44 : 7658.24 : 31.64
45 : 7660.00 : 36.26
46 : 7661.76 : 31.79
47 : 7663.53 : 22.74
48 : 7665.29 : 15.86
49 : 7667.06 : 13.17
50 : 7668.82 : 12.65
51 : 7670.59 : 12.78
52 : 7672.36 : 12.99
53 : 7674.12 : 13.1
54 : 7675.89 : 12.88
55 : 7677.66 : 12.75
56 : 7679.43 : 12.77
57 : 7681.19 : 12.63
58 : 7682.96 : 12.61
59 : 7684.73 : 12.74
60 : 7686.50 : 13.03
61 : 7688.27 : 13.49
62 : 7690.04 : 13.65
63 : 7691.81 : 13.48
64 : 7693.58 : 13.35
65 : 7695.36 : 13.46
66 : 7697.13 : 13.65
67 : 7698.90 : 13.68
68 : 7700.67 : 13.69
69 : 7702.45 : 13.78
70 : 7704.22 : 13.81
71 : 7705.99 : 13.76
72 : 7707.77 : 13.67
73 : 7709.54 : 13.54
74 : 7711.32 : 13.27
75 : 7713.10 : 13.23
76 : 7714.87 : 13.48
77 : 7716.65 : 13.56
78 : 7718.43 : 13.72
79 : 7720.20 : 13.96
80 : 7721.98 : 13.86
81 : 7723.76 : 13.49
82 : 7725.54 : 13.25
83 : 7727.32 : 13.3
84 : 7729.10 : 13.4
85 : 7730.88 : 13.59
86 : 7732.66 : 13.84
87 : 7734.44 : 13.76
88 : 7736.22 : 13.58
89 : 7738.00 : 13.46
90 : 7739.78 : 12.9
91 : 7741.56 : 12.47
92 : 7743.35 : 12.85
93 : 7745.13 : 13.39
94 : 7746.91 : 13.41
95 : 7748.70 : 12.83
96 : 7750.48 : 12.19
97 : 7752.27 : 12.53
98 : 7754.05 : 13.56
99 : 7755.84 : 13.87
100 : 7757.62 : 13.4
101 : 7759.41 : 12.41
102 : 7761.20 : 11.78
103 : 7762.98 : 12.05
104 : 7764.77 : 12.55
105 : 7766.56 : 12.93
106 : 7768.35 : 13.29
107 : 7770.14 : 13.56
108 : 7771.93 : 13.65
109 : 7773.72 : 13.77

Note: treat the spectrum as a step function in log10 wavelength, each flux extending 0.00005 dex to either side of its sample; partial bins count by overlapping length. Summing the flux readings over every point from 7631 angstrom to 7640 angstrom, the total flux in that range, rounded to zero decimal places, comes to 72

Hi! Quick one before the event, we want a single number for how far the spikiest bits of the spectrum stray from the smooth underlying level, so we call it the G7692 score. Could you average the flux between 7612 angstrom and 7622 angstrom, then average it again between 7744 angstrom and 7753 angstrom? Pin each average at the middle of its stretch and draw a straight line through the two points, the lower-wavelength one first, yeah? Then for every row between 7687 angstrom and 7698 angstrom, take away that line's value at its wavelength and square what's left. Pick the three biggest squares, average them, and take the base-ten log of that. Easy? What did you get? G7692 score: -0.2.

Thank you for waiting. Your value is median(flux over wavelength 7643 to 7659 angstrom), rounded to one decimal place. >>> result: 22.1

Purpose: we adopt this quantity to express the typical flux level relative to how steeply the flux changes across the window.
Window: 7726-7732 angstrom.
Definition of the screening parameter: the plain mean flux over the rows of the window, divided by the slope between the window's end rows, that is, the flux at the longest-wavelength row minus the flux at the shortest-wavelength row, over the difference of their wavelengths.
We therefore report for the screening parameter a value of 165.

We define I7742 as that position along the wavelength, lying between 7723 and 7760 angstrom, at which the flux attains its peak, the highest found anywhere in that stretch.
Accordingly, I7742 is 7755.84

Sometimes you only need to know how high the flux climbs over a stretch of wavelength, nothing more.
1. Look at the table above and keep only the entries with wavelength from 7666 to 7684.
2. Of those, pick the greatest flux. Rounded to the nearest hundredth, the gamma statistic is 13.17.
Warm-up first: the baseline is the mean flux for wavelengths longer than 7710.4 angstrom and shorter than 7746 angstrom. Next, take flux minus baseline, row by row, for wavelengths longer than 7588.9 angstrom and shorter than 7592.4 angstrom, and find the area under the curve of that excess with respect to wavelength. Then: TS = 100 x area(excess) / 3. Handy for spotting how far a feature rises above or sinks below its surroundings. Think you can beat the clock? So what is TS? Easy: -106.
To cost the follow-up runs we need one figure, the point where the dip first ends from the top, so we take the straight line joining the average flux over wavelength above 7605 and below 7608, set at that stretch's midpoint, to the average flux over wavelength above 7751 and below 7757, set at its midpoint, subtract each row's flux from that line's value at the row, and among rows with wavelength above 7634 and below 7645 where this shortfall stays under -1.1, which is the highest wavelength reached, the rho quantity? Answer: 7644.14 angstrom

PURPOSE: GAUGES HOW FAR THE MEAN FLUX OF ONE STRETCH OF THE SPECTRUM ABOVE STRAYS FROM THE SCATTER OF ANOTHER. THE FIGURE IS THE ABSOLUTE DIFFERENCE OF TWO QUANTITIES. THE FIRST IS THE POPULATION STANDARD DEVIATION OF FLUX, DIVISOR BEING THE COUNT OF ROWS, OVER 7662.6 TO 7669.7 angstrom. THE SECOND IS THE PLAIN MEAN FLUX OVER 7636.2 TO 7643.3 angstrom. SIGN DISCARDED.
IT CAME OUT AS 22.7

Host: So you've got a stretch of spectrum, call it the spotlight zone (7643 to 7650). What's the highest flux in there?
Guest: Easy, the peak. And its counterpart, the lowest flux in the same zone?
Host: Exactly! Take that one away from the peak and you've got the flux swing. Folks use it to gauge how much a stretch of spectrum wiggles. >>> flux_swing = 28.4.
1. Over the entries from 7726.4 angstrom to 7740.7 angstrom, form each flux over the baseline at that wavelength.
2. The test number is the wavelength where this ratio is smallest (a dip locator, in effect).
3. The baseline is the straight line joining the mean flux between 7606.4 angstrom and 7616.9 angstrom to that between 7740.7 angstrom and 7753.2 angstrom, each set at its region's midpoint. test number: 7739.78 angstrom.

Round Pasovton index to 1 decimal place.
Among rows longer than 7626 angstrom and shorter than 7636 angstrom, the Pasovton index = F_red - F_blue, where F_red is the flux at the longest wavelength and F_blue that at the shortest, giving 1.9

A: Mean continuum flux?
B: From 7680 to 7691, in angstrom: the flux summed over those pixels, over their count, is 13.0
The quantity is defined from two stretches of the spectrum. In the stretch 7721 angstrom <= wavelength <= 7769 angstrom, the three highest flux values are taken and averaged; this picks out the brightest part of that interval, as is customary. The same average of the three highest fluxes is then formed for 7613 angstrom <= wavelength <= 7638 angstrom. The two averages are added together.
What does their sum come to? 28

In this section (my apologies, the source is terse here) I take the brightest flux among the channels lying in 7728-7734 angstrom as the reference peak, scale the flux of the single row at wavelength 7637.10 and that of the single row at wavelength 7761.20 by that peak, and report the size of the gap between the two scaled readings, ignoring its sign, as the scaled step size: 0.13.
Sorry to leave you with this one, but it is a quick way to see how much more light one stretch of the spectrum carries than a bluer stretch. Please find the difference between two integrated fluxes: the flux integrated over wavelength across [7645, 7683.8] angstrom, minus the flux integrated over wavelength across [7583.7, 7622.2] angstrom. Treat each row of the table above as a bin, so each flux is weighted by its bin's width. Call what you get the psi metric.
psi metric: 239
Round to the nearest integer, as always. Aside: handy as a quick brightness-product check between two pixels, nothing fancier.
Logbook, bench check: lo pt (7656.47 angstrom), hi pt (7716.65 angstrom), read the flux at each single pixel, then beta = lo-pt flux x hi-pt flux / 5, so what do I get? 60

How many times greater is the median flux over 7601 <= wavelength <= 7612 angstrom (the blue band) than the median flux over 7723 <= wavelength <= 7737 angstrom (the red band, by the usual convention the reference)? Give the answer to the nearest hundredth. 0.79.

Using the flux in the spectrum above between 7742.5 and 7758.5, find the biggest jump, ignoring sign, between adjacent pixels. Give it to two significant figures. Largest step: 1.0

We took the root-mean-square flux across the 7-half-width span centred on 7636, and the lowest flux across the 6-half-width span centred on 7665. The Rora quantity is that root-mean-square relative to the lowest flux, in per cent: 178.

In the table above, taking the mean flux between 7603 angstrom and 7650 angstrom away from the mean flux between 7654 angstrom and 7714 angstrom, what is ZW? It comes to -1.2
